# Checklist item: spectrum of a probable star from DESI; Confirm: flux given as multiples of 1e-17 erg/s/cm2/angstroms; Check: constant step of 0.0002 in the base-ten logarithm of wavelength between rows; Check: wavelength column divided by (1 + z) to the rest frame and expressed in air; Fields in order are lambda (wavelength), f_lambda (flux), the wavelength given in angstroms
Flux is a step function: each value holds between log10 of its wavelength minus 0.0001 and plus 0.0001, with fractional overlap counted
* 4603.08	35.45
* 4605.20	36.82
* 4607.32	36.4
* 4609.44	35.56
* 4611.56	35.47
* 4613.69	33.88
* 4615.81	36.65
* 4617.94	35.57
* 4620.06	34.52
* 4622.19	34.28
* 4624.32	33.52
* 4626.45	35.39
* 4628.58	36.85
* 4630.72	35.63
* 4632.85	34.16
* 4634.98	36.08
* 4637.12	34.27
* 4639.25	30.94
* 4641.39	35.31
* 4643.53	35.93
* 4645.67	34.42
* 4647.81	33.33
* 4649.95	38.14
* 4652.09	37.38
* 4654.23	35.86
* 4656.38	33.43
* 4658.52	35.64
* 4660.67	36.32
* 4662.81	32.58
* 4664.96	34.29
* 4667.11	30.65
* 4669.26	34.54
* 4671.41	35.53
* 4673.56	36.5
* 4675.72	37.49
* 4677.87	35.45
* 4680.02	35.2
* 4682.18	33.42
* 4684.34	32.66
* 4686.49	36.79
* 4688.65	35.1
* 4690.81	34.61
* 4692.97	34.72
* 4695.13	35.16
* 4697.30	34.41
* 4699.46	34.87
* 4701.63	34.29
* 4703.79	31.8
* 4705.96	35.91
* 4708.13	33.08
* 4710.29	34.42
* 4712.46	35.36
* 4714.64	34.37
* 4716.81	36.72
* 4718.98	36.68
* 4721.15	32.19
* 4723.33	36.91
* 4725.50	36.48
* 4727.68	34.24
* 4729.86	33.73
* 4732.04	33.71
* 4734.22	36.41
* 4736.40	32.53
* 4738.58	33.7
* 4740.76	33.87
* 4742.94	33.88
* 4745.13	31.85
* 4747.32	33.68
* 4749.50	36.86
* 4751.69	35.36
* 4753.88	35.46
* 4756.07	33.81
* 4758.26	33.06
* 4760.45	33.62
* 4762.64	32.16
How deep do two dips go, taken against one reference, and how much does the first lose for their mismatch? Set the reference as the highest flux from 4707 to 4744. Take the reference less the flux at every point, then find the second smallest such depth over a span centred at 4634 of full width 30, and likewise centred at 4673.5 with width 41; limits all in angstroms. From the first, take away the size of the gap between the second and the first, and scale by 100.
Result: 12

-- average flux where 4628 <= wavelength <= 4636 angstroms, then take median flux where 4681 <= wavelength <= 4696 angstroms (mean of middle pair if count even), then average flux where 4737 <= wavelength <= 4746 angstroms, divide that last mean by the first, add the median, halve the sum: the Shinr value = 17.8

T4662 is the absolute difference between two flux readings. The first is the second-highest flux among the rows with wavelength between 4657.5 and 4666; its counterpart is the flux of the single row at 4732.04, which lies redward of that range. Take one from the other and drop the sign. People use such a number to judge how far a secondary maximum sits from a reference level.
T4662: 1.9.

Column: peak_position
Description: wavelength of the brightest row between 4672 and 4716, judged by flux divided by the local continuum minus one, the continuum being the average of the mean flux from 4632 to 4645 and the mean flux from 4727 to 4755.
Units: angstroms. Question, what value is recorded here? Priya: 4675.72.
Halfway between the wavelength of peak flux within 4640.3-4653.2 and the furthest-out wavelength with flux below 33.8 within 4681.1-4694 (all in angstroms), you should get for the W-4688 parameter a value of 4667.1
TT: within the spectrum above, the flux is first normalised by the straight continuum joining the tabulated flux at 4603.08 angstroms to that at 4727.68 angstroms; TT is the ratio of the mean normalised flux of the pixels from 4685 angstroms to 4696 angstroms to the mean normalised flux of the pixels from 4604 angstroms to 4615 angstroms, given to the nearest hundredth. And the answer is 1.01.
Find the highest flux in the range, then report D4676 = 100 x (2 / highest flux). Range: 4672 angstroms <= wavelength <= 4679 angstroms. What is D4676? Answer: 5.33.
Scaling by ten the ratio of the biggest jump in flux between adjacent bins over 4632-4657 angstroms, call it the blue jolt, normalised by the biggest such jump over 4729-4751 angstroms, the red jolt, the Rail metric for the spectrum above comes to 12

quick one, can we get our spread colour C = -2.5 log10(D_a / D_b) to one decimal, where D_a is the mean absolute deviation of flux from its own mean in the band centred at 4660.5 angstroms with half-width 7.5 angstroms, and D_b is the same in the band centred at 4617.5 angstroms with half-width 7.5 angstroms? -0.6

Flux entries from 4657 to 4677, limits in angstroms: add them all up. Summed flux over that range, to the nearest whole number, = 314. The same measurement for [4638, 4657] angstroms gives 315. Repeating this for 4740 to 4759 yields 308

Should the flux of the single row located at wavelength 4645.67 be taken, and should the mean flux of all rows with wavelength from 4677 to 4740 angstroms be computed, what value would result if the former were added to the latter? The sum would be 69.1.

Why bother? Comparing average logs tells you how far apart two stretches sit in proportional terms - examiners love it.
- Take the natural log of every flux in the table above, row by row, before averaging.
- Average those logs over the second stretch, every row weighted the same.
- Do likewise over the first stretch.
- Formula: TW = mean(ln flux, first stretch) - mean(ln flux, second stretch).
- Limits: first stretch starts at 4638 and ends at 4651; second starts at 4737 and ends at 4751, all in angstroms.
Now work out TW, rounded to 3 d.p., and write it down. 0.019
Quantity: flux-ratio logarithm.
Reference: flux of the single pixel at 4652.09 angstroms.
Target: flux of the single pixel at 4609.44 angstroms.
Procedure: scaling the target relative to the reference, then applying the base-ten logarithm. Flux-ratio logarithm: -0.022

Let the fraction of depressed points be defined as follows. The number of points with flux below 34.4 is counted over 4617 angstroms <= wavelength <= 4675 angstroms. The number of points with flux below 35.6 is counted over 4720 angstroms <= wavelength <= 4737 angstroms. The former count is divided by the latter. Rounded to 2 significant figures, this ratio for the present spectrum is 2.0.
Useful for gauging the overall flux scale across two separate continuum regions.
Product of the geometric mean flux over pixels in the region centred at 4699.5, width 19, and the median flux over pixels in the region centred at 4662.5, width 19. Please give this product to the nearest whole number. 1185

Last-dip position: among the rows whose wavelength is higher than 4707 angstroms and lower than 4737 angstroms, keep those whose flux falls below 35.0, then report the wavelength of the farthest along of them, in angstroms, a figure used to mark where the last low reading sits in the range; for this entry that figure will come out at 4736.40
